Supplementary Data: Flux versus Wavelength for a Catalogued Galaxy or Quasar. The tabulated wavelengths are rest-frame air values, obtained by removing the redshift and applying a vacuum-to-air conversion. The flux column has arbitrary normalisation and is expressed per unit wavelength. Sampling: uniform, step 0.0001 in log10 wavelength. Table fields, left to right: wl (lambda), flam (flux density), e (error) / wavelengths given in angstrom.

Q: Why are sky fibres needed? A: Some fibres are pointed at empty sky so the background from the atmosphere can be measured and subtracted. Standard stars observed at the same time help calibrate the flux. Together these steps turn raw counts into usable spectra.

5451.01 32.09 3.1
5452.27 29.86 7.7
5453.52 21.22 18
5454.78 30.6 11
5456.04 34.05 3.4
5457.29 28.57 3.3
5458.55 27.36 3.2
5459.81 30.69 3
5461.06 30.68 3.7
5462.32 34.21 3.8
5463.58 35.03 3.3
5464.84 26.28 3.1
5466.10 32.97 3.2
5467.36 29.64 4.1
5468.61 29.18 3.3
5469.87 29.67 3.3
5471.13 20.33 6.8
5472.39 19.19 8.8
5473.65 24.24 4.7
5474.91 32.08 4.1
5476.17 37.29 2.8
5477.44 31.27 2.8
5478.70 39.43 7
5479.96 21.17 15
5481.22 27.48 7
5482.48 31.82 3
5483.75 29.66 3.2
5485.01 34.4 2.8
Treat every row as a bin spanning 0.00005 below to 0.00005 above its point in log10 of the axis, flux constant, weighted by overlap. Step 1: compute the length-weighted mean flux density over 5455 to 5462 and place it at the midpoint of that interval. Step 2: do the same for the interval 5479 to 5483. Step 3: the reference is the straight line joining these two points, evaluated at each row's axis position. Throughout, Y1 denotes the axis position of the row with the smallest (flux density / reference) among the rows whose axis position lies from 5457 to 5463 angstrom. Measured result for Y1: 5458.55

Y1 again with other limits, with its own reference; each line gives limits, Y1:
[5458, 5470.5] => 5464.84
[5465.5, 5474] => 5472.39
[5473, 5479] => 5473.65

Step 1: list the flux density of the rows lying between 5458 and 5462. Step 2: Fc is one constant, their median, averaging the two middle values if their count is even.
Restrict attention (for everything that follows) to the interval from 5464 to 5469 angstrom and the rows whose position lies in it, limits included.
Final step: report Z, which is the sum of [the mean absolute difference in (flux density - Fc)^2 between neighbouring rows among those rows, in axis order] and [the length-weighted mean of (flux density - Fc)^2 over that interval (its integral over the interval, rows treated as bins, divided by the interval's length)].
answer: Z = 14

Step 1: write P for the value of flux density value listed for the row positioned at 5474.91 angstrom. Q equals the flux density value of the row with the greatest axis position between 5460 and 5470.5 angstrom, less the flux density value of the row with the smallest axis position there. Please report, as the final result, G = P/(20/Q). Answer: -2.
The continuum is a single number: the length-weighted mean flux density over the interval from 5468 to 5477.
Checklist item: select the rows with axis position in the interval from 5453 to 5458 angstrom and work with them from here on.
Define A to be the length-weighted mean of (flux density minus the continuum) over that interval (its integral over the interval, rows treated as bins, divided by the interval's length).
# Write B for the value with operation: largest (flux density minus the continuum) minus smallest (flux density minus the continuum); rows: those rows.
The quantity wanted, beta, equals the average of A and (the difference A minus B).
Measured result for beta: -5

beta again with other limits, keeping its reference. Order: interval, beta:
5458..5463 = 0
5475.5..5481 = -5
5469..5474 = -9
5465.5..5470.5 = 1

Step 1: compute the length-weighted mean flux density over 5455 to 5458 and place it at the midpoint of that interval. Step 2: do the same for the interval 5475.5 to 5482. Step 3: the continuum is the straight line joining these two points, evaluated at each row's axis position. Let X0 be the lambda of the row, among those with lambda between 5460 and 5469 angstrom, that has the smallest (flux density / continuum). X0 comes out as 5464.84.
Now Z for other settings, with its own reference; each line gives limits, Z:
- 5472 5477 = 106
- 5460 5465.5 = 18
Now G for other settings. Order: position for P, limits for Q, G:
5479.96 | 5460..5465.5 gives -5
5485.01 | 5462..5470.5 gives -8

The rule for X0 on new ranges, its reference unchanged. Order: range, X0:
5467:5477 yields 5472.39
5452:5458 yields 5453.52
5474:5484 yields 5479.96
